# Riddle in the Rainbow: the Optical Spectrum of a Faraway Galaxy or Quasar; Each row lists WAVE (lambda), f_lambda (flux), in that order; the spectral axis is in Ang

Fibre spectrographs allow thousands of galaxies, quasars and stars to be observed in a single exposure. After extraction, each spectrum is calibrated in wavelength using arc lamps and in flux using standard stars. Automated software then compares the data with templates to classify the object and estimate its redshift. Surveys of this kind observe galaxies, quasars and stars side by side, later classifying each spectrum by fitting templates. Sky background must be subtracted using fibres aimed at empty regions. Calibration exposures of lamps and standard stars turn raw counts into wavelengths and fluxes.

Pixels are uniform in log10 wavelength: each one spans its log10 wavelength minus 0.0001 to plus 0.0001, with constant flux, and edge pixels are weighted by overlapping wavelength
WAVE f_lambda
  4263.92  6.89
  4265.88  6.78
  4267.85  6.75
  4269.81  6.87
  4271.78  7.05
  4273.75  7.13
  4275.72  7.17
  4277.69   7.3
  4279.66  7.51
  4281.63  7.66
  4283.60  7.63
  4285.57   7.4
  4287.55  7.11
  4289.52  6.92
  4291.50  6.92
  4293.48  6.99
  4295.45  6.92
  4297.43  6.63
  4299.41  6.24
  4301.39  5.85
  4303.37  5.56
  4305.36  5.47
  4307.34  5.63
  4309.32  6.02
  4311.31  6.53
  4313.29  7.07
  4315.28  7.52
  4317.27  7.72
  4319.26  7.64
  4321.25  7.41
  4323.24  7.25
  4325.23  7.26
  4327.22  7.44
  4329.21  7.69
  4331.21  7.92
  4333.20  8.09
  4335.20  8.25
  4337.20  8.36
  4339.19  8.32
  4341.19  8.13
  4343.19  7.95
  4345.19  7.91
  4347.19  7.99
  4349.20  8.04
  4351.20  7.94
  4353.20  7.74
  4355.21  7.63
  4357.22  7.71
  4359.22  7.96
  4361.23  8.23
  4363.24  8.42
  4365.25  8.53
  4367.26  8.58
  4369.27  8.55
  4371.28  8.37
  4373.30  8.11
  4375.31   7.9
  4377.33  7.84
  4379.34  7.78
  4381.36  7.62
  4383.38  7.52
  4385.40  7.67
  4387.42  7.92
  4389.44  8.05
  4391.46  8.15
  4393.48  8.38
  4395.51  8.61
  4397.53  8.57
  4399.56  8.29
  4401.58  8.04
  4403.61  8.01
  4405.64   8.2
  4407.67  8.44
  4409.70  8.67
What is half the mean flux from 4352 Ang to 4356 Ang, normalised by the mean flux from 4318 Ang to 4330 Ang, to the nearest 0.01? 0.52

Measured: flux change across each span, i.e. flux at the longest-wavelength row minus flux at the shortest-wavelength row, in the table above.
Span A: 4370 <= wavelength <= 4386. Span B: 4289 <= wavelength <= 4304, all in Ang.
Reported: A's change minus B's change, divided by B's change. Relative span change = -0.49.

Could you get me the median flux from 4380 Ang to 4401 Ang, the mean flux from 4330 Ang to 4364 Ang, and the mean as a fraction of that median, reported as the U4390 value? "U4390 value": 0.99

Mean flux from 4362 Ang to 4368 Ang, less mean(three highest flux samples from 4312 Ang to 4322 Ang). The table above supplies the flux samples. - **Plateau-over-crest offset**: 0.9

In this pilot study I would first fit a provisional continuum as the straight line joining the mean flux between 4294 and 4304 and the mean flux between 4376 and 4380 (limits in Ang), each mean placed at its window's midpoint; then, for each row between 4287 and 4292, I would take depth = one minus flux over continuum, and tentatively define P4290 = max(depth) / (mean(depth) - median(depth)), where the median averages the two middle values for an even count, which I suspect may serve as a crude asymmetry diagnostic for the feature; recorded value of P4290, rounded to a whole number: 13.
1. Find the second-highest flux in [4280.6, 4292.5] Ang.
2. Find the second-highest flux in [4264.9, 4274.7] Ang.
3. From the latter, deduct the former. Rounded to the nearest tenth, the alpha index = -0.6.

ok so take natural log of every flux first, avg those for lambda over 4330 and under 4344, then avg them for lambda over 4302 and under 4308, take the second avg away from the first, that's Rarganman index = 0.38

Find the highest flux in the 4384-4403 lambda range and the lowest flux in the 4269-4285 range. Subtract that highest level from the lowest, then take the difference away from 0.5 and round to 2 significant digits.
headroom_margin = 2.2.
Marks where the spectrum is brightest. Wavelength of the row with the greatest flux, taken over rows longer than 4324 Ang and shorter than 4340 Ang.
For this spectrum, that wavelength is 4337.20 Ang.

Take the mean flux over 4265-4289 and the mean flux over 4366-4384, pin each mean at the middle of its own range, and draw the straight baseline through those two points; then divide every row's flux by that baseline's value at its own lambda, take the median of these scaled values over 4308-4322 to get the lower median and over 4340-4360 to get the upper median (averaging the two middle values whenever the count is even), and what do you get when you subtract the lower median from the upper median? 0.037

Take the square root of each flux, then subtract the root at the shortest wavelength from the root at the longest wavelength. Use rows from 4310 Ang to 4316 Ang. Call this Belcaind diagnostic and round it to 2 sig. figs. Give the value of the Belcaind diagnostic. 0.19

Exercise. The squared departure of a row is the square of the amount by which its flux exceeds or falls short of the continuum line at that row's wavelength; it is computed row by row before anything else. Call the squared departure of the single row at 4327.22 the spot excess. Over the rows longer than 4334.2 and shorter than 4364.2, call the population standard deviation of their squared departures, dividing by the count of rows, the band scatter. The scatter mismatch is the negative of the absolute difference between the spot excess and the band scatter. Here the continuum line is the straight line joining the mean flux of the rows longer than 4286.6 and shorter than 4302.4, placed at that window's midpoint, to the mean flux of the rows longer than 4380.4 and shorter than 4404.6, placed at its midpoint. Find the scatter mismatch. -0.27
